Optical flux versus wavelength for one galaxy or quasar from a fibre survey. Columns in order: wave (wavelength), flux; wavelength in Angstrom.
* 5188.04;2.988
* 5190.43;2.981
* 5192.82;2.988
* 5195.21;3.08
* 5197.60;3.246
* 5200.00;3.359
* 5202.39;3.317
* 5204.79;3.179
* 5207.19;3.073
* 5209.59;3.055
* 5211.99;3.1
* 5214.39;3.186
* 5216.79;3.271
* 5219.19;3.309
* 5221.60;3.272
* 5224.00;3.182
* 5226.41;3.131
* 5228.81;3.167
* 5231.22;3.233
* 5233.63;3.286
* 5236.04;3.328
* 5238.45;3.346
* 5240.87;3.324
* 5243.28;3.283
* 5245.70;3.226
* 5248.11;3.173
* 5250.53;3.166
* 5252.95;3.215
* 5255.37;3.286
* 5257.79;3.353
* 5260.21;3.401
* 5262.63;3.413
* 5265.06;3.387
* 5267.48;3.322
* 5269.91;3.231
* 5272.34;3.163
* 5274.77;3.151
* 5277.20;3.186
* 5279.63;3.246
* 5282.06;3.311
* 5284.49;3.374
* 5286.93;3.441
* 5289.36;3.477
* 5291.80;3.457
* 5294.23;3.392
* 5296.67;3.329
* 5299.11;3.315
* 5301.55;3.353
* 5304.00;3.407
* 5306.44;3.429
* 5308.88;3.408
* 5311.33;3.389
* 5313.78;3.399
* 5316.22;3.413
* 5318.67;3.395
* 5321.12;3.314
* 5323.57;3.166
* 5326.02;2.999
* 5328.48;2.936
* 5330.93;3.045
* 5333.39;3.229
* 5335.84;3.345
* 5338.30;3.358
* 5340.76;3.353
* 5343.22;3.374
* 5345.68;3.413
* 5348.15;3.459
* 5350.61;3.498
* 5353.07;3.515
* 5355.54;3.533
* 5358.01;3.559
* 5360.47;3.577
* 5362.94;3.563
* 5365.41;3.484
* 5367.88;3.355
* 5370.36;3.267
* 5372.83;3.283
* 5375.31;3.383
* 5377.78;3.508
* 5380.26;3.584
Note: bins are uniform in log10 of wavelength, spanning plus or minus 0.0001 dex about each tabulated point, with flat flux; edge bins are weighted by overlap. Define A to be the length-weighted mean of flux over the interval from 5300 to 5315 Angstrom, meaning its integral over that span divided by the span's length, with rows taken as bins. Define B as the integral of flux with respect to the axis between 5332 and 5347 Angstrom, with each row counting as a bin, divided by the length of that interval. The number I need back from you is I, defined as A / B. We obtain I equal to 1.02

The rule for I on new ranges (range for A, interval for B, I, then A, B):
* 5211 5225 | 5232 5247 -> 0.98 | 3.22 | 3.30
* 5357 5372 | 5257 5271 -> 1.03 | 3.46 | 3.35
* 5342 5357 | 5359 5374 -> 1.01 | 3.47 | 3.43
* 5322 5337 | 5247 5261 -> 0.96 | 3.12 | 3.26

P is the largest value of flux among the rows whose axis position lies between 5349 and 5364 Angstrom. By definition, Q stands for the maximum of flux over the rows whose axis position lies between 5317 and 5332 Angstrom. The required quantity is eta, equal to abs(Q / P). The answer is 0.95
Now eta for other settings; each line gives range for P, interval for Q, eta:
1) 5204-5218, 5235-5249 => 1.02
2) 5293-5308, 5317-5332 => 0.99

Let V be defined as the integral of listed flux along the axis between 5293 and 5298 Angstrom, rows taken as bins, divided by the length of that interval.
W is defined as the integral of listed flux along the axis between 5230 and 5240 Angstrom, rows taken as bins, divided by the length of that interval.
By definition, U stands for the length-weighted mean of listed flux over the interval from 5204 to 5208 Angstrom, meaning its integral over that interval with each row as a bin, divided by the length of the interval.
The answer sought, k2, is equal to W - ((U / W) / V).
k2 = 3.02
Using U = 3.12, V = 3.36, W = 3.30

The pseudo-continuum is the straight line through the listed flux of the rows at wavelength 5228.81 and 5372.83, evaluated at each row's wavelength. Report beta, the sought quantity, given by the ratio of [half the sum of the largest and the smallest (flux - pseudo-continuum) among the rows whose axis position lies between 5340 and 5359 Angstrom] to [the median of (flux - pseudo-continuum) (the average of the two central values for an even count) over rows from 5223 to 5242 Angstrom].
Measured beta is 2.1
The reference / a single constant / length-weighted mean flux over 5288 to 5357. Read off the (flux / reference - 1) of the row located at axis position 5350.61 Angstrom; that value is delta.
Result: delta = 0.045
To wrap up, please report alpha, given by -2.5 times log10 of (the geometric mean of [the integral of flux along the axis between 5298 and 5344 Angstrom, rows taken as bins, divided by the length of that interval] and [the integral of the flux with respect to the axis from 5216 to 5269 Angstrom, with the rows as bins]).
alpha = -3.45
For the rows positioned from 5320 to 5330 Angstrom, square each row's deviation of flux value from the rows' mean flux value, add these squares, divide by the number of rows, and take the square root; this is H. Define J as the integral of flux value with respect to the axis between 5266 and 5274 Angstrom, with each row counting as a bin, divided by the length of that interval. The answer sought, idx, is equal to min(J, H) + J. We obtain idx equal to 3.39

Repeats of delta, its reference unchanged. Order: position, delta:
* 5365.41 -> 0.041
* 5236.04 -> -0.006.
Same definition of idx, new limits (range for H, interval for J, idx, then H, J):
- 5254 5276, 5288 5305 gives 3.48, 0.09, 3.39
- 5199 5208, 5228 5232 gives 3.31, 0.11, 3.20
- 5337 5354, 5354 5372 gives 3.53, 0.06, 3.47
